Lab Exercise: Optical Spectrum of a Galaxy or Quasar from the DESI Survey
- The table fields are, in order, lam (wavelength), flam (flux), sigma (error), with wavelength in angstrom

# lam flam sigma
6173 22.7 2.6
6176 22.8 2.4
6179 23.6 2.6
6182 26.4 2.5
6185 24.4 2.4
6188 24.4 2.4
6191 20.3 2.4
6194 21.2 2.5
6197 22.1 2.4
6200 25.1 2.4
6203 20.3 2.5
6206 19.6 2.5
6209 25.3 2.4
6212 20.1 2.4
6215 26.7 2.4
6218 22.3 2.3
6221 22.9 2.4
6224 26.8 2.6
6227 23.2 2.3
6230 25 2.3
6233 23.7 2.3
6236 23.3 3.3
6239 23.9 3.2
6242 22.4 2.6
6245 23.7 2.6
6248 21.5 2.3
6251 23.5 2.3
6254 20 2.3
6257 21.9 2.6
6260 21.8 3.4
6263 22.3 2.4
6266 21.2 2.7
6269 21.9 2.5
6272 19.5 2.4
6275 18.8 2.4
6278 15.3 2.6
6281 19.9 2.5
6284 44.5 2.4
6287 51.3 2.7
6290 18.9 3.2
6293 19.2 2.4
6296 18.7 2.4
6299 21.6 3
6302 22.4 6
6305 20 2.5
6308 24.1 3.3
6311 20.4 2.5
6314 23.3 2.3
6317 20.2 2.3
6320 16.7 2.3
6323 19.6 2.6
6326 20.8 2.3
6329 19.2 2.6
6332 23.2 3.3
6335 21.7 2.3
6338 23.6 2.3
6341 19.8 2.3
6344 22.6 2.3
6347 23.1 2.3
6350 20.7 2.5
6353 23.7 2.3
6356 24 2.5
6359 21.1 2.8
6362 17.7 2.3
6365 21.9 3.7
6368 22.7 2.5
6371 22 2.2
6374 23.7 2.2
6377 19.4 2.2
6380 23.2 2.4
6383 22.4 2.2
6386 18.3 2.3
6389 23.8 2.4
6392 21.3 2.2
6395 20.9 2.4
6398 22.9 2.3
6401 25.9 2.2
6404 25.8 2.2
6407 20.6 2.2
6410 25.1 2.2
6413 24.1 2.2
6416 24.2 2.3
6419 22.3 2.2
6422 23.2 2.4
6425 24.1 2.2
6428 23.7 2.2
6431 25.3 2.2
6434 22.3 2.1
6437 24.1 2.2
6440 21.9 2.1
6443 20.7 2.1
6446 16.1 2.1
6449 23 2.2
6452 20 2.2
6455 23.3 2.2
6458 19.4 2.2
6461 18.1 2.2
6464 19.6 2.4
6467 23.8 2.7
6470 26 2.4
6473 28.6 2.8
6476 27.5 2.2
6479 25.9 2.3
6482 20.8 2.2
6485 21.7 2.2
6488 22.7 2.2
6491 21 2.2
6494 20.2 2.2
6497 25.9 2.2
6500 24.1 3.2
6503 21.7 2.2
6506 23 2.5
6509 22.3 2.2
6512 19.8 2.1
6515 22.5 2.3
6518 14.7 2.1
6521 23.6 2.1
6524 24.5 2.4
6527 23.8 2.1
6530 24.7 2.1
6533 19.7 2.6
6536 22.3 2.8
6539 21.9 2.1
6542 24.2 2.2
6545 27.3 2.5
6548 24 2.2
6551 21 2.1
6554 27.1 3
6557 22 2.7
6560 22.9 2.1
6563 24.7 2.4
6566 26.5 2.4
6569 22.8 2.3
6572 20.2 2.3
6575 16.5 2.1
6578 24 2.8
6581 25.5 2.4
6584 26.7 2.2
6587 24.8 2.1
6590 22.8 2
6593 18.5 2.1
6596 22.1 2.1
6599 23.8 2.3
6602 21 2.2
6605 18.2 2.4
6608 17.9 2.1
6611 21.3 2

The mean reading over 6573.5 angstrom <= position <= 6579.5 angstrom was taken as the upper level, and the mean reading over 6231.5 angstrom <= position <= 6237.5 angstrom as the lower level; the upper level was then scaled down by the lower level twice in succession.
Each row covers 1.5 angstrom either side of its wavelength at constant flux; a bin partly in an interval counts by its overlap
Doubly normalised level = 0.037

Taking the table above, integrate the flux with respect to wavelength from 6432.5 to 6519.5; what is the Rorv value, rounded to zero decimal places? 1922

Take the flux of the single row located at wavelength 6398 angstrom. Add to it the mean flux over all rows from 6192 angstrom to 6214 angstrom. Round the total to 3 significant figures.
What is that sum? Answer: 44.9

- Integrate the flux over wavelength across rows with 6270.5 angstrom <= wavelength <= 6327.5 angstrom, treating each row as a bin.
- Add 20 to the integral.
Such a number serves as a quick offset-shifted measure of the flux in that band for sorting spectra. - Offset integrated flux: 1326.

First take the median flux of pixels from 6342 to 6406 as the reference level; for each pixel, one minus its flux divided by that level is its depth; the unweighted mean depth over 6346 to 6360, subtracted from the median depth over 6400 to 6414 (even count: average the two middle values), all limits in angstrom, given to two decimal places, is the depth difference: -0.11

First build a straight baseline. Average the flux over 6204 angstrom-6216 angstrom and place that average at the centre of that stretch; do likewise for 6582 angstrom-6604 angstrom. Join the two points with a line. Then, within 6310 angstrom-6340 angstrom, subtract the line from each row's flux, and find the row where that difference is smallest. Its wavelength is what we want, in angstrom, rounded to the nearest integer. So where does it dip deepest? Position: 6320 angstrom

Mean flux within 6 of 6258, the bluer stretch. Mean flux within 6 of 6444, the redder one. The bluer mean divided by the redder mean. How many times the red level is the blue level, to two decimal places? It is 1.05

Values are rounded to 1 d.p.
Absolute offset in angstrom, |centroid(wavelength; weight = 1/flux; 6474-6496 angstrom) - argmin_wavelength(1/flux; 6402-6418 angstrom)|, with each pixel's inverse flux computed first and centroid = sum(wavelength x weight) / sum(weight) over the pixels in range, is 81.5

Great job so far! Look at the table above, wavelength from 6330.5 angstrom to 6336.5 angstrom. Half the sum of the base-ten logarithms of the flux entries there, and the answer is 1.35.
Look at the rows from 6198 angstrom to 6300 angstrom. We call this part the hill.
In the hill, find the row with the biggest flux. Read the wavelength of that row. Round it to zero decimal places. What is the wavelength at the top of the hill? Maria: 6287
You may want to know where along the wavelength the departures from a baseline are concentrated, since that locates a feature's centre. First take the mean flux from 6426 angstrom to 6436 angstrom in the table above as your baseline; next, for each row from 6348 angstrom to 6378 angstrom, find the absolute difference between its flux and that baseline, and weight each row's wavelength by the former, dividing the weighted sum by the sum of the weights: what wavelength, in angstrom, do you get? 6364.2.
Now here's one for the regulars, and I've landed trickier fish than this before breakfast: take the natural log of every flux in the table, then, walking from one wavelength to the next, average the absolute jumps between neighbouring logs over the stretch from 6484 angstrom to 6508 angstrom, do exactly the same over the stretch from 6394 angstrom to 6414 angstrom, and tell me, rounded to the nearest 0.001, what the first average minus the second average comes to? -0.021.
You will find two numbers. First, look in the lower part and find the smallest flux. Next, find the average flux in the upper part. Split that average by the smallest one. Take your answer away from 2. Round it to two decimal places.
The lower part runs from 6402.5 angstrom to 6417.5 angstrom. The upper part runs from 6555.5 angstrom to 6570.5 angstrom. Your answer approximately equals 0.85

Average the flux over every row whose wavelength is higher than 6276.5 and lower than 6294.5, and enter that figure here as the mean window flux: 28.2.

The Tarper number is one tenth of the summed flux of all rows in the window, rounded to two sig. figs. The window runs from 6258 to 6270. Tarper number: 8.7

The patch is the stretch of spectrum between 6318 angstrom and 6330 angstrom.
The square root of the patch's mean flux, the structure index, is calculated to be 4.37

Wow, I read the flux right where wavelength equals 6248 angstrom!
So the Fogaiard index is 21.5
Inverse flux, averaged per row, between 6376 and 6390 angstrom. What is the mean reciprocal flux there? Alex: 0.0472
